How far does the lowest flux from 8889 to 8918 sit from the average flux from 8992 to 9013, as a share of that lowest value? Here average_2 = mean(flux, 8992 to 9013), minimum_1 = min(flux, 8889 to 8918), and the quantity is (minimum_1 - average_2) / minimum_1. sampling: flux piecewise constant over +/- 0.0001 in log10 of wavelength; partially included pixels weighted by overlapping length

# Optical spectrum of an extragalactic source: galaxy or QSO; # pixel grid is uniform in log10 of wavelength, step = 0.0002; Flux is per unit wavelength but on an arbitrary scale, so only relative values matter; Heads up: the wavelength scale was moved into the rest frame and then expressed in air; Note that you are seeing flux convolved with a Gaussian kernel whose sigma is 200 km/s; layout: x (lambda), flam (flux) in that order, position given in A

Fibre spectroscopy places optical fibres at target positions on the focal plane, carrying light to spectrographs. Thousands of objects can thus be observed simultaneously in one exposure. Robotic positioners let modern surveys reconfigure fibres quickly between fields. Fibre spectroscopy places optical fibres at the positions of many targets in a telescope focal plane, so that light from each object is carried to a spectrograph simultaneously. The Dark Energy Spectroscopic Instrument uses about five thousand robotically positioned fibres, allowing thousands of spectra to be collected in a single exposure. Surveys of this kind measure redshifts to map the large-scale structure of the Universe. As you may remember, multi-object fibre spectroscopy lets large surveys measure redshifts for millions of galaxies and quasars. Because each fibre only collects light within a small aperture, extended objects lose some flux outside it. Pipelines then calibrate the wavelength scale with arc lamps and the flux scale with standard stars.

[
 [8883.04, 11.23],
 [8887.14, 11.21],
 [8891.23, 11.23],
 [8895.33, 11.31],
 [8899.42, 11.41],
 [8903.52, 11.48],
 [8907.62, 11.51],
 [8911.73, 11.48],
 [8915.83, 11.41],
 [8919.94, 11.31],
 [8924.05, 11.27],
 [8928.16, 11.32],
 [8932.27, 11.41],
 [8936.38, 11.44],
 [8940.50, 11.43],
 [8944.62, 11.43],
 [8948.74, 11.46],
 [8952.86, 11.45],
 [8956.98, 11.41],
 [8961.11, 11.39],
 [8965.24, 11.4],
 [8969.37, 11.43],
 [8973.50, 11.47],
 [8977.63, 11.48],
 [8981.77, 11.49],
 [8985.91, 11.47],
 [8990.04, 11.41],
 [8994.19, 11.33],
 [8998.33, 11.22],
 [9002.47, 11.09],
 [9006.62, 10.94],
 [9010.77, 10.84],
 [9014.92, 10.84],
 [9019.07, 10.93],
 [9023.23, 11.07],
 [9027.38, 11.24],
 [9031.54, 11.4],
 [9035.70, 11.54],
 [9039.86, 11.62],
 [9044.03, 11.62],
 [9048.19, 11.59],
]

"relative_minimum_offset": 0.013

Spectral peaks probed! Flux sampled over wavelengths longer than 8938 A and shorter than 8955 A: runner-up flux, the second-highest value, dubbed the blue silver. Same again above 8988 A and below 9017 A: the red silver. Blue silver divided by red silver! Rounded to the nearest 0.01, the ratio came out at 1.01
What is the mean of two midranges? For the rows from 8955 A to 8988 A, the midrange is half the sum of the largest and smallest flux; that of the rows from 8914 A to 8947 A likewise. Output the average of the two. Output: 11.4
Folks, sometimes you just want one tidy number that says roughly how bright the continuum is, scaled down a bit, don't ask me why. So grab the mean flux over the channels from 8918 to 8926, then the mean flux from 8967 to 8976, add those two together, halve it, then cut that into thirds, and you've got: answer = 3.79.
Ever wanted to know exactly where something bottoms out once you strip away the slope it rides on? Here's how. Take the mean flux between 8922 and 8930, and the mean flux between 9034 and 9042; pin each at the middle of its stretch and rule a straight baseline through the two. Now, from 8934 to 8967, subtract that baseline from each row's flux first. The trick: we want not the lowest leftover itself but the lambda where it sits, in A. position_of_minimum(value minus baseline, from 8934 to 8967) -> 8965.24 A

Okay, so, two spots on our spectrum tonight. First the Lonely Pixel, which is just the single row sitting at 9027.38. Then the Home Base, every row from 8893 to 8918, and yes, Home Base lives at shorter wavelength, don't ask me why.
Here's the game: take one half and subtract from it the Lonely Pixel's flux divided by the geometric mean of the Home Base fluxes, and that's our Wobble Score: -0.483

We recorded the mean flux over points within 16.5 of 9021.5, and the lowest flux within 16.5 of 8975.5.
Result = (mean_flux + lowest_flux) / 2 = 11.2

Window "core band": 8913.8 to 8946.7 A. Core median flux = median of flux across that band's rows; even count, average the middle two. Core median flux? 11.4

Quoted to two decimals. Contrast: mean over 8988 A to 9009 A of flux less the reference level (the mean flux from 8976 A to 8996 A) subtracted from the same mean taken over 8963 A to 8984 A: 0.26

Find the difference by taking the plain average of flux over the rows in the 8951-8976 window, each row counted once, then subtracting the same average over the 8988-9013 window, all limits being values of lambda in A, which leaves 0.29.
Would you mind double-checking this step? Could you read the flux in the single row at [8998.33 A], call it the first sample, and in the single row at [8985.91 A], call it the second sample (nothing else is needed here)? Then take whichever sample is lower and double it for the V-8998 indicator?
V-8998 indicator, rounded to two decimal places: 22.44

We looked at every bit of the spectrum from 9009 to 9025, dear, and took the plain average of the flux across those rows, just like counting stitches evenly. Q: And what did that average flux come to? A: 10.9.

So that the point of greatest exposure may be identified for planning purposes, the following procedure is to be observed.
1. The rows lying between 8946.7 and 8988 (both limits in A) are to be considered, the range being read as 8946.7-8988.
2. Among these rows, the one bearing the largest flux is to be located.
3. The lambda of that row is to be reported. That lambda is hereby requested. 8981.77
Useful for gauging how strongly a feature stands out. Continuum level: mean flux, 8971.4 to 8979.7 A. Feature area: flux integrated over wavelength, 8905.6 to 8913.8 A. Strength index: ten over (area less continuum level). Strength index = 0.121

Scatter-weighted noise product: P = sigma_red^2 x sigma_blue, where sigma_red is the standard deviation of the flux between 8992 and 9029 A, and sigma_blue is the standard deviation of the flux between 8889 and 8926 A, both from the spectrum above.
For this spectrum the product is 0.003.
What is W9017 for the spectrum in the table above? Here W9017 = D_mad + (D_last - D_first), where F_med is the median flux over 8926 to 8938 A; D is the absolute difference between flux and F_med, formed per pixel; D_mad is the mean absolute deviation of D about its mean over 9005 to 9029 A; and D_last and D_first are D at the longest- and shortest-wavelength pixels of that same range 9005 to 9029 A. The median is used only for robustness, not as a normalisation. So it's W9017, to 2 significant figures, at -0.18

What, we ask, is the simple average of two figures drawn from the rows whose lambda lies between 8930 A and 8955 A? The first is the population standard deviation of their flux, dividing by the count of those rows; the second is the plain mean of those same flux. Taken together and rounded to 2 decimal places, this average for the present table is 5.73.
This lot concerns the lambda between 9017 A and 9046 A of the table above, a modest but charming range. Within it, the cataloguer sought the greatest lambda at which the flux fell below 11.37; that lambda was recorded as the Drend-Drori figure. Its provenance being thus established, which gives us 9027.38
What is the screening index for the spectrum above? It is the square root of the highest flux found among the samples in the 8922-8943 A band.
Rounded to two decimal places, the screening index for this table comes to 3.38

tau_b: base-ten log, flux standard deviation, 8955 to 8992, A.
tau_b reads -1.4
